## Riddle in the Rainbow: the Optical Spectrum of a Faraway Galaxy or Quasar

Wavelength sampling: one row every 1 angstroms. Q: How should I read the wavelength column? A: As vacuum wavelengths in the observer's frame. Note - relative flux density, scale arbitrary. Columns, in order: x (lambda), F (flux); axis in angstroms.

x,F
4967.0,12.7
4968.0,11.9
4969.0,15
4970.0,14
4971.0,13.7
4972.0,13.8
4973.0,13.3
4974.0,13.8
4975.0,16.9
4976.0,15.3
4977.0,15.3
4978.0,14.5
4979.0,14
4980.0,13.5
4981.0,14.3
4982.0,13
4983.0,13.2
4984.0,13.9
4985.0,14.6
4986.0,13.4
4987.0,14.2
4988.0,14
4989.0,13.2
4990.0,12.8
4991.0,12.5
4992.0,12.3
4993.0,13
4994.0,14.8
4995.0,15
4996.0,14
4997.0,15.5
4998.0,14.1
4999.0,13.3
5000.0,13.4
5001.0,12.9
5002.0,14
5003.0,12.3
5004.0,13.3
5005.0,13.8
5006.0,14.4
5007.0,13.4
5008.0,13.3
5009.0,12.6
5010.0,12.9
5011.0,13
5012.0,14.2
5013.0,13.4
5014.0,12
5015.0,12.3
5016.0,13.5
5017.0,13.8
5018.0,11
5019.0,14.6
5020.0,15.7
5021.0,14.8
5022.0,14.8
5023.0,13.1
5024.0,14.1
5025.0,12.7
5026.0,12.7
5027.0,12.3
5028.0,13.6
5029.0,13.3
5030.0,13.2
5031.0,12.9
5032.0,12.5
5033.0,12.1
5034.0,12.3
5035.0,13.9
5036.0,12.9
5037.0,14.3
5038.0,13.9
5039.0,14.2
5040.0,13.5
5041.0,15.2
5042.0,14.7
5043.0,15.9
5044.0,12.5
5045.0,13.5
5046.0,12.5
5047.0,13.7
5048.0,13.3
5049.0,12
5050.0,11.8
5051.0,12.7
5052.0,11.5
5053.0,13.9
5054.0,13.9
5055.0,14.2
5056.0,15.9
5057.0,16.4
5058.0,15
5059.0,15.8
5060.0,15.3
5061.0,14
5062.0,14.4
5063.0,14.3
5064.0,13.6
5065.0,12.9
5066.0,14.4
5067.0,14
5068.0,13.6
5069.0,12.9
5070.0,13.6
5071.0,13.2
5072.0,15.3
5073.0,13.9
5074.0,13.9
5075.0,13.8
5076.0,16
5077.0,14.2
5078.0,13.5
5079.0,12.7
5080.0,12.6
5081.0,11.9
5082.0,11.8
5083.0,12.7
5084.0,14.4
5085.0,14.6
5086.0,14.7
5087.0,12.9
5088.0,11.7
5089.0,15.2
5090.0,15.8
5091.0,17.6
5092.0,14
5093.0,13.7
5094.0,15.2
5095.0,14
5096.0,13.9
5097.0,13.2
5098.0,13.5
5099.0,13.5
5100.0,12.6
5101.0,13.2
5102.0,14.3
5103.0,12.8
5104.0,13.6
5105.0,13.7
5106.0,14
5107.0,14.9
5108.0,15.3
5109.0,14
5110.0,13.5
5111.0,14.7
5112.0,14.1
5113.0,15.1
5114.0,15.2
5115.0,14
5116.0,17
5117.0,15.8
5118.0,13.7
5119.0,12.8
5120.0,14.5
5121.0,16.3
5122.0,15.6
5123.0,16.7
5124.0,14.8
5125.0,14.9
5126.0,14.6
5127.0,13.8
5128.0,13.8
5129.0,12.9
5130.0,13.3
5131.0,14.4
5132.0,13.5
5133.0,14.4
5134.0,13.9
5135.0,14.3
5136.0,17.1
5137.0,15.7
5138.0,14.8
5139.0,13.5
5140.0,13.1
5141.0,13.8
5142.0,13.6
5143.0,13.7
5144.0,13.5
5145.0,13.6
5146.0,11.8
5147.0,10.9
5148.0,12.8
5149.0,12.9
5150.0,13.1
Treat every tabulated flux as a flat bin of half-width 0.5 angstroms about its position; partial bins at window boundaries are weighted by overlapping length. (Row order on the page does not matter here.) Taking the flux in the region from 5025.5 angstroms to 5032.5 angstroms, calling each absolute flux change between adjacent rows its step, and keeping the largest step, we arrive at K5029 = 1.30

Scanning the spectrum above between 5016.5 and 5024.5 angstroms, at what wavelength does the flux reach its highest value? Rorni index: 5020.0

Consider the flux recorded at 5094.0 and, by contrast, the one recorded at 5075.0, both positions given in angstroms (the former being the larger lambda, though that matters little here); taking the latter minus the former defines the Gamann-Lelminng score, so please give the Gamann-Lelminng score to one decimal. -1.4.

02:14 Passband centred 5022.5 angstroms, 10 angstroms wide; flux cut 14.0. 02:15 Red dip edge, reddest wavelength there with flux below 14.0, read 5027.0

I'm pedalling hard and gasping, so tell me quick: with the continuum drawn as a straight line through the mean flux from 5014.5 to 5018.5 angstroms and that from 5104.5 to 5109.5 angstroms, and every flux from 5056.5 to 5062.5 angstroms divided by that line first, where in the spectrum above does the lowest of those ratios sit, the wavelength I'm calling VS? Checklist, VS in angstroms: 5061.0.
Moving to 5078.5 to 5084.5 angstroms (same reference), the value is 5082.0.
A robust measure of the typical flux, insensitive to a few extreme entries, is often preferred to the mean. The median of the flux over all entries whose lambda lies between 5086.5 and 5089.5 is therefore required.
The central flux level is 12.9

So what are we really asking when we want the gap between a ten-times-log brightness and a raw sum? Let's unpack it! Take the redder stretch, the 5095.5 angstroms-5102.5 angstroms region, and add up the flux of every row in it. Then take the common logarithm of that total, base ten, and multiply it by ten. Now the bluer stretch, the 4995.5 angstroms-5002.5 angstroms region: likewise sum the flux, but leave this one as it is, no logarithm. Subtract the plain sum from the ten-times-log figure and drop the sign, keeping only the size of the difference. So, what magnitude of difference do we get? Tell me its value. 77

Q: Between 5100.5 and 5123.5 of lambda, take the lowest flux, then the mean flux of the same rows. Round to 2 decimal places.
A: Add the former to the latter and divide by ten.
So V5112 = 2.74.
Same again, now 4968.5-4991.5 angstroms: 2.65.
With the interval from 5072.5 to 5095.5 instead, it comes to 2.56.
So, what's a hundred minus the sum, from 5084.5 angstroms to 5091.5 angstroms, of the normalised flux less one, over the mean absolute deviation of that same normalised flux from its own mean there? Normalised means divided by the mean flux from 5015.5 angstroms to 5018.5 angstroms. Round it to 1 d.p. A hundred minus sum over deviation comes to 90.3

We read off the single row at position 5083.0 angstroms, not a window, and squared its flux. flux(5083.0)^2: 161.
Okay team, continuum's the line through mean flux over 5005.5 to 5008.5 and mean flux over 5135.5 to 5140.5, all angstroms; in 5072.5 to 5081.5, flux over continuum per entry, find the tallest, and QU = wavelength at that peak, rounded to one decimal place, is 5076.0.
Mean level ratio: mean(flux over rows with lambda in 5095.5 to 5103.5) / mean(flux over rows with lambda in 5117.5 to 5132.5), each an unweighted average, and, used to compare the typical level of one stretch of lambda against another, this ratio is 0.931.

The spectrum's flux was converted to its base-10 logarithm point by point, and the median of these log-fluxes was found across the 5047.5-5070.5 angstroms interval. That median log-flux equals 1.14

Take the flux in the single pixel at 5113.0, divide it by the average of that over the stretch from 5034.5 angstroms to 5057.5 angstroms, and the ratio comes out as 1.10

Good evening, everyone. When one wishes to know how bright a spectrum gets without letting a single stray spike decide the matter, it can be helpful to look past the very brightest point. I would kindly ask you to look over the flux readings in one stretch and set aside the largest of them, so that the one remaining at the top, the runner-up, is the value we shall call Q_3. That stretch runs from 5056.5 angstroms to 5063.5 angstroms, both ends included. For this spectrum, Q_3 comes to 15.8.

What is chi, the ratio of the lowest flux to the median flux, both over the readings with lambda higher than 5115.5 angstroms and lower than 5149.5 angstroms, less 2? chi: -1.21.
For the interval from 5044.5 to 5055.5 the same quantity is -1.14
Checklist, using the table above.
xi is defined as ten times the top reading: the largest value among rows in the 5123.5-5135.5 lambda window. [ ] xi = 149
